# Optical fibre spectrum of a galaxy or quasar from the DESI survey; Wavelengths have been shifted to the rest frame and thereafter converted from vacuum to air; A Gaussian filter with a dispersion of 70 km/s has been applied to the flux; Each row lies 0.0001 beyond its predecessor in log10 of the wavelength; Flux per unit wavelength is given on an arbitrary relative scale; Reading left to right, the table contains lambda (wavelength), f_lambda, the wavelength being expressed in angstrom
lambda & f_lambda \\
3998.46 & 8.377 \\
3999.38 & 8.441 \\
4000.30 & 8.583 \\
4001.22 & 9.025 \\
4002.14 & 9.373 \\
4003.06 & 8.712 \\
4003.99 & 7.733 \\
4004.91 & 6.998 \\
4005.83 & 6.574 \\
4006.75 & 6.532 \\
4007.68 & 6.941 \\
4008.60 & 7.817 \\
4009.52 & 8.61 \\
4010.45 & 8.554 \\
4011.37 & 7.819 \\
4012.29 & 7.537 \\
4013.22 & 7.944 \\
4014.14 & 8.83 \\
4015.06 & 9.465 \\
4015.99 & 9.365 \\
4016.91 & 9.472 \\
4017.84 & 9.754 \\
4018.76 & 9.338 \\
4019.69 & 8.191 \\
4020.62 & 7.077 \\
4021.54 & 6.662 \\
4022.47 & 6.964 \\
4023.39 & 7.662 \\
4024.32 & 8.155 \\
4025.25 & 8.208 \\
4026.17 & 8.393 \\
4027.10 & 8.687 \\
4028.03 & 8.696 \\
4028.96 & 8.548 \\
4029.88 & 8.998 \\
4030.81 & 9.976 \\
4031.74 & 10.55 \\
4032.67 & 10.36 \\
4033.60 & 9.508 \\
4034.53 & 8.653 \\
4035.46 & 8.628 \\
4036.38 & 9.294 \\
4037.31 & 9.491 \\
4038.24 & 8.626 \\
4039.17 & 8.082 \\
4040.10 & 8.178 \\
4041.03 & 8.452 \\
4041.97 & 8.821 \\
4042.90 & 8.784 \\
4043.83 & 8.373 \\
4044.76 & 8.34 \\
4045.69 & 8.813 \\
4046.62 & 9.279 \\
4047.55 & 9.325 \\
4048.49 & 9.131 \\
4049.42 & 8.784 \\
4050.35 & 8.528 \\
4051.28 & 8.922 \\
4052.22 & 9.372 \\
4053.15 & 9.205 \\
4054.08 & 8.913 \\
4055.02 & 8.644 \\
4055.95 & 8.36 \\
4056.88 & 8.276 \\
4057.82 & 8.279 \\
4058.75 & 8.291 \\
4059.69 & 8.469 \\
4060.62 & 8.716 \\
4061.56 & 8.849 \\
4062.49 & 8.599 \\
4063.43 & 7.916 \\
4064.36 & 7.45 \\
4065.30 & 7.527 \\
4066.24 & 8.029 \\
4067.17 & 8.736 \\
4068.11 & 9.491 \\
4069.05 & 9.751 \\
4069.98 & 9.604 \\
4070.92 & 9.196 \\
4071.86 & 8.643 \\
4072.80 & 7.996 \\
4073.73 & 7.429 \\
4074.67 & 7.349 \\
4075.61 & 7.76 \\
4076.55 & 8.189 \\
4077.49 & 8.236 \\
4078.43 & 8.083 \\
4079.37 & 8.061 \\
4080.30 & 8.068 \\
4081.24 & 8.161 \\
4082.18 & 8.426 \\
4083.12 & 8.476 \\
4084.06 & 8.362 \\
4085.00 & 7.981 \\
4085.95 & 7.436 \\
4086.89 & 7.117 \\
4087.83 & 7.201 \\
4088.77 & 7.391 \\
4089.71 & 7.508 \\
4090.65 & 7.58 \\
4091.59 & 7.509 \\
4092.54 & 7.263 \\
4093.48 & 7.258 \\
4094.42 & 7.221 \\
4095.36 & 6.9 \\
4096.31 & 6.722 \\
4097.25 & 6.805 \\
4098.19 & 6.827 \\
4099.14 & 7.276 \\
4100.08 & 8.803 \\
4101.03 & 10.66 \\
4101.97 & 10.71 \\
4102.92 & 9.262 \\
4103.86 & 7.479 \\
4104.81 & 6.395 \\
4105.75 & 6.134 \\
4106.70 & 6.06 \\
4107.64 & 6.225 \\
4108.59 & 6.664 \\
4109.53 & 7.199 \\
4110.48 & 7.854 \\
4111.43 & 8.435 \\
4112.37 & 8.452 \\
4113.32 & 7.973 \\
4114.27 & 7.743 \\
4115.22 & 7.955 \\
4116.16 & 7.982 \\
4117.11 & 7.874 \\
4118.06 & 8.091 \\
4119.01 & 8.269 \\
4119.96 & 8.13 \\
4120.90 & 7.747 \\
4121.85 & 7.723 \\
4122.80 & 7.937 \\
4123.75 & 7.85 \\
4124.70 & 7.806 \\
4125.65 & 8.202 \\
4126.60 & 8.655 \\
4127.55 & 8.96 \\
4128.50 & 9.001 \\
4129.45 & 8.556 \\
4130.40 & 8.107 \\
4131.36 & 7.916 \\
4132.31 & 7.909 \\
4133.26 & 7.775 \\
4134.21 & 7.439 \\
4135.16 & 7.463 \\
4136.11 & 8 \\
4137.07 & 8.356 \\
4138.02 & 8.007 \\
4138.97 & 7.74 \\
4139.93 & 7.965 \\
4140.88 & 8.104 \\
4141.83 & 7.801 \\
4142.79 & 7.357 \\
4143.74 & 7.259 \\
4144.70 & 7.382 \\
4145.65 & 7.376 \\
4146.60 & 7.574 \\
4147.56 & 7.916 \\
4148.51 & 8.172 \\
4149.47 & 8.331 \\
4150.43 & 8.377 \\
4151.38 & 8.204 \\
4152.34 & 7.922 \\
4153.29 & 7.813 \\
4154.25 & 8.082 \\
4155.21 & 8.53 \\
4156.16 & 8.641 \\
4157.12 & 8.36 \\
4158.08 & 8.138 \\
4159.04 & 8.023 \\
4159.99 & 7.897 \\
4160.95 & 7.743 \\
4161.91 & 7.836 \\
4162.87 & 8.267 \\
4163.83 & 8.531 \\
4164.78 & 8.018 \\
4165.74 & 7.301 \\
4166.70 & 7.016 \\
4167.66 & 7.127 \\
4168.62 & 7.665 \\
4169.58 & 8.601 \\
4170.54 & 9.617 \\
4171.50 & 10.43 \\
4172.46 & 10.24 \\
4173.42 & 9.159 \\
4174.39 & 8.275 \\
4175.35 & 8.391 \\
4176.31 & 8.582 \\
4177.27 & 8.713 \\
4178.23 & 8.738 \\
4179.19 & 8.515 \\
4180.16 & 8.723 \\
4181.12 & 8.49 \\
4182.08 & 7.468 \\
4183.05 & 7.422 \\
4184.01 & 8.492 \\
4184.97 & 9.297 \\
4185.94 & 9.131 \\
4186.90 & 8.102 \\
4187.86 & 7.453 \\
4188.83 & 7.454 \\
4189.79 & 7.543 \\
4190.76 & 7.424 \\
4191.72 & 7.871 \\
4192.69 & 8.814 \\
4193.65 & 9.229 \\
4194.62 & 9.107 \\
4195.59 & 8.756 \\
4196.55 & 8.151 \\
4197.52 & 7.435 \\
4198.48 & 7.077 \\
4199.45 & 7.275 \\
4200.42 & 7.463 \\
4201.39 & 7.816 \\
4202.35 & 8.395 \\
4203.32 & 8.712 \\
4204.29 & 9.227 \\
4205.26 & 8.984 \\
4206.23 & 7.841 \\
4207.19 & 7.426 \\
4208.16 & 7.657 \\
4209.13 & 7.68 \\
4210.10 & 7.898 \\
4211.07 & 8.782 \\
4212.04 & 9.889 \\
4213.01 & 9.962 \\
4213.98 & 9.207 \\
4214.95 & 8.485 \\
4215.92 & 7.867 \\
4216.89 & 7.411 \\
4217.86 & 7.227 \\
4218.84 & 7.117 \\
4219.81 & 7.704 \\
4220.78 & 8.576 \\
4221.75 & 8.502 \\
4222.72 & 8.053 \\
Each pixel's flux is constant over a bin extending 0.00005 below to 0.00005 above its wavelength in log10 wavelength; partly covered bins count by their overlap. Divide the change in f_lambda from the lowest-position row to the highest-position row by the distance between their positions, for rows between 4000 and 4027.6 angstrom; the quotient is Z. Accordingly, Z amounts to 0.00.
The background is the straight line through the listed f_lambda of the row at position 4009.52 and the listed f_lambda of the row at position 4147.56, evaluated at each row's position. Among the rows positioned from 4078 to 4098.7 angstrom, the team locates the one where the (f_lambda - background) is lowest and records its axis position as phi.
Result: 4096.31 angstrom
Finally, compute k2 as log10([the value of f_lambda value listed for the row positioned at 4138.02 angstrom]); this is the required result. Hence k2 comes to 0.90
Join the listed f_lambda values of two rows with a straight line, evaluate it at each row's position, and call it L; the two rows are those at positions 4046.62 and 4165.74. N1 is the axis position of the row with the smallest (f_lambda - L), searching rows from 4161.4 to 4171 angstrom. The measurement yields 4166.70 angstrom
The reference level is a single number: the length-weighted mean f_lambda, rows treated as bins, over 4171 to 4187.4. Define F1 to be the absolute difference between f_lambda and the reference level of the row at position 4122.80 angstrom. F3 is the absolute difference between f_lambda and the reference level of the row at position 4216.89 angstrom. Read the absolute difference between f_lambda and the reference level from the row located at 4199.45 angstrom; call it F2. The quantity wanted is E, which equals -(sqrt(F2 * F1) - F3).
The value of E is 0.25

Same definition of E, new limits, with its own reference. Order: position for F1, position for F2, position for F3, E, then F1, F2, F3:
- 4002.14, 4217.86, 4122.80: -0.21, 0.66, 1.5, 0.8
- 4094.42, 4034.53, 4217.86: 1.18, 1.49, 0.1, 1.5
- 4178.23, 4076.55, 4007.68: 1.67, 0.02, 0.5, 1.8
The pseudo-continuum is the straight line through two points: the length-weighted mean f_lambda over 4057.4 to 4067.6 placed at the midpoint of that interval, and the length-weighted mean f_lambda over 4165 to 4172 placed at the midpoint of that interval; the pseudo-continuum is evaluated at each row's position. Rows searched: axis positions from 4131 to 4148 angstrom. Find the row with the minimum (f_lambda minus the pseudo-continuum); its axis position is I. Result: 4143.74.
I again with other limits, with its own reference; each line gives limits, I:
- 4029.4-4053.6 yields 4039.17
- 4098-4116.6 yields 4106.70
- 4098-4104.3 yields 4098.19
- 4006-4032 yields 4006.75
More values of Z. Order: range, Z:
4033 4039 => -0.19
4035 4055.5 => 0.00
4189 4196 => 0.21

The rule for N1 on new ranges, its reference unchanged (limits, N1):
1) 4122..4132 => 4124.70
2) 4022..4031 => 4022.47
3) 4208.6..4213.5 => 4209.13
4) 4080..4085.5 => 4085.00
